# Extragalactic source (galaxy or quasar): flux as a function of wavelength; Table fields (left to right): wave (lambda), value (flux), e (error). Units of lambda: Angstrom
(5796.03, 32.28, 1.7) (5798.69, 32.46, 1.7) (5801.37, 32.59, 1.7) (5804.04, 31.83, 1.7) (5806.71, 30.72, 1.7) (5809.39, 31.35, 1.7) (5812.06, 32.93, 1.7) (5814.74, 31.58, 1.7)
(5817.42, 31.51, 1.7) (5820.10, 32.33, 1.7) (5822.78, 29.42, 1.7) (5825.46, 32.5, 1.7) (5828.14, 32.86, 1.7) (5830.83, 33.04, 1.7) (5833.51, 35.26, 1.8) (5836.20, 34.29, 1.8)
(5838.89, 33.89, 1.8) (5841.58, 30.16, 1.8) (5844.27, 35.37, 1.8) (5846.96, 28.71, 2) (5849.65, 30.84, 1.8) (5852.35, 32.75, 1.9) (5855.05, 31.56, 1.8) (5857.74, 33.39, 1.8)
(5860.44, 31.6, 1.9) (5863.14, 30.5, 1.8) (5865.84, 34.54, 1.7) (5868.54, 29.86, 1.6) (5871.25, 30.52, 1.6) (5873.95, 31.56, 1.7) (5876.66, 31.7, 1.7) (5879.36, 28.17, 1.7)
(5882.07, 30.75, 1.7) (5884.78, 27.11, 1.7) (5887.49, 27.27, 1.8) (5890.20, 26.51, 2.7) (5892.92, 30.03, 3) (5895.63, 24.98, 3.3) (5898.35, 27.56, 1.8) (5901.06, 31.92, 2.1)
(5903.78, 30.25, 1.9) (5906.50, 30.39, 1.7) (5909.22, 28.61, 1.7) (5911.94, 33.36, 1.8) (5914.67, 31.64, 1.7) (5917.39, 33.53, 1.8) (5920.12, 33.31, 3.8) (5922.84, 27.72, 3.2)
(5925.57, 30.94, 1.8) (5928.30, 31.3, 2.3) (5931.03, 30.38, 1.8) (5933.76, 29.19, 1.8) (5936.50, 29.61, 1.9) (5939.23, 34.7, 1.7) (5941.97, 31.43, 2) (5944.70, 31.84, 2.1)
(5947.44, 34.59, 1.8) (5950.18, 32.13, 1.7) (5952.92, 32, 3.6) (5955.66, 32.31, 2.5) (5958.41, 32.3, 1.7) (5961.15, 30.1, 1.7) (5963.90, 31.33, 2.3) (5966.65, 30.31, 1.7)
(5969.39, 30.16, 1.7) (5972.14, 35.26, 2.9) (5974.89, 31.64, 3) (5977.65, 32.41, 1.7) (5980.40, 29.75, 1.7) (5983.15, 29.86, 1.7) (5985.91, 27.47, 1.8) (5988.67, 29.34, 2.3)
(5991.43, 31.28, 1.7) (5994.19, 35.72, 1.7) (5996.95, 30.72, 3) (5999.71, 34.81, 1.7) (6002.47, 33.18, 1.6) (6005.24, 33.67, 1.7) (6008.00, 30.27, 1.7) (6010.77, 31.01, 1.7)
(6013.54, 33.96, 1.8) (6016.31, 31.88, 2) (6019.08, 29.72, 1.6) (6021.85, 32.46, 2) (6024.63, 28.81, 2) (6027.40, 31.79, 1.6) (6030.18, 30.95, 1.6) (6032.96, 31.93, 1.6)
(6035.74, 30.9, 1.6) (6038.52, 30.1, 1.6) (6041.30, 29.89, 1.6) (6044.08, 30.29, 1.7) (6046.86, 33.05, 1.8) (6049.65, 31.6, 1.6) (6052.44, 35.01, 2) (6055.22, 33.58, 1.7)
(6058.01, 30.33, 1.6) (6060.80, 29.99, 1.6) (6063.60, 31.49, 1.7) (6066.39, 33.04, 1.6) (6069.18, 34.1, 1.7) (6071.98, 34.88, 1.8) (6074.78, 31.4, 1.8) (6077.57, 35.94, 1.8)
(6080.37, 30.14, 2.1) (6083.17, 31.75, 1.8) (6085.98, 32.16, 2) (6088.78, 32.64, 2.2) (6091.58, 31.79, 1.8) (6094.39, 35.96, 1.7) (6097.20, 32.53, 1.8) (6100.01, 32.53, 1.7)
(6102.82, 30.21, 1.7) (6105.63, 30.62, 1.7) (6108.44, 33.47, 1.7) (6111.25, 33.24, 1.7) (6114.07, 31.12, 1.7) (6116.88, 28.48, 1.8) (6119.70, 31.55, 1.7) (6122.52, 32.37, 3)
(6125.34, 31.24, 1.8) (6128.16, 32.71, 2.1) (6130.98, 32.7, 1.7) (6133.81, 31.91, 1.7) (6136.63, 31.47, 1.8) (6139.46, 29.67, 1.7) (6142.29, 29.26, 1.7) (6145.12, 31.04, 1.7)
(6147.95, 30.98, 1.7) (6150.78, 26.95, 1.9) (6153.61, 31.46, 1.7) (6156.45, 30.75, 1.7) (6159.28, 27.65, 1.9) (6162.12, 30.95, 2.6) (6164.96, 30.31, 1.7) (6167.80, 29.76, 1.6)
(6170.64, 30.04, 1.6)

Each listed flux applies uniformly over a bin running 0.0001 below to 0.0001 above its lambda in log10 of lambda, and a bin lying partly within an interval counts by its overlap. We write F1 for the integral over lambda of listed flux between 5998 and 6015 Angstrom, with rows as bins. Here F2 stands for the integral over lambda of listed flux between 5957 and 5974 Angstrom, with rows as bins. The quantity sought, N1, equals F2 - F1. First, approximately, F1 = 557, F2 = 537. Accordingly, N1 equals -20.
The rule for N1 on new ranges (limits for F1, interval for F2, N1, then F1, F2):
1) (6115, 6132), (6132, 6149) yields -12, 535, 523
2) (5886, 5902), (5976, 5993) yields 65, 447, 512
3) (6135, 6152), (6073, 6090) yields 41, 509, 551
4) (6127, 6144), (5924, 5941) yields -5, 531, 527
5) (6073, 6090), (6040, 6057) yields -3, 551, 548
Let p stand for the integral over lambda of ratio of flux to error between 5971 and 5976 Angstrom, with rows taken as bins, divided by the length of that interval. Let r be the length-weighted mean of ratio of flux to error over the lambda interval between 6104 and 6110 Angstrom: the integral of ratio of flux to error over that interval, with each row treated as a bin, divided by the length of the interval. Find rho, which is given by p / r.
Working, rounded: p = 11.4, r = 18.9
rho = 0.60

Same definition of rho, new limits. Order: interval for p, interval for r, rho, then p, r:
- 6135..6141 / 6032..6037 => 0.89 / 17.5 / 19.6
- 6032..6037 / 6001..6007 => 0.97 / 19.6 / 20.1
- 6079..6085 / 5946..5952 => 0.88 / 16.0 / 18.2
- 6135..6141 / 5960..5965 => 1.12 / 17.5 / 15.7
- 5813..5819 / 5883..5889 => 1.19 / 18.6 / 15.6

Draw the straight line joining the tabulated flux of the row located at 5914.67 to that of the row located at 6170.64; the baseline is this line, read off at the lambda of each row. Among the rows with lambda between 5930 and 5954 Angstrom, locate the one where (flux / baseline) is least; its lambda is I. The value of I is 5933.76 Angstrom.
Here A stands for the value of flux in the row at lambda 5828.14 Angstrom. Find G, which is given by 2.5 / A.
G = 0.0761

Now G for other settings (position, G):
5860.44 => 0.0791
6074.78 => 0.0796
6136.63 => 0.0794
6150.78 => 0.0928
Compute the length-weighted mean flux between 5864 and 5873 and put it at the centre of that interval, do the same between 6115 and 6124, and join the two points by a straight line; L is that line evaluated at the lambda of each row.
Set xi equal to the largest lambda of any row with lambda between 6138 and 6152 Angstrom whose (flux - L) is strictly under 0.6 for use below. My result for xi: 6150.78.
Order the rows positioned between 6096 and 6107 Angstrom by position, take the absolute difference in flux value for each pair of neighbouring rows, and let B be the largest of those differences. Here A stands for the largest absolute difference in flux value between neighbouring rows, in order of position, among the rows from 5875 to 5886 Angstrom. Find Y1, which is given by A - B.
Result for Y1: 1.3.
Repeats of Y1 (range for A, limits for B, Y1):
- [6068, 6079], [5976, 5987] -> 1.9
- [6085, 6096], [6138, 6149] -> 2.4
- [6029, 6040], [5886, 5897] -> -4.0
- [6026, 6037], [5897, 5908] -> -3.3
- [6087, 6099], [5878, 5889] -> 0.5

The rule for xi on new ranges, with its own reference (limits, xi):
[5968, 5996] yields 5991.43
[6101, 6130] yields 6125.34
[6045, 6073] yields 6063.60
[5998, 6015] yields 6010.77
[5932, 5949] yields 5944.70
